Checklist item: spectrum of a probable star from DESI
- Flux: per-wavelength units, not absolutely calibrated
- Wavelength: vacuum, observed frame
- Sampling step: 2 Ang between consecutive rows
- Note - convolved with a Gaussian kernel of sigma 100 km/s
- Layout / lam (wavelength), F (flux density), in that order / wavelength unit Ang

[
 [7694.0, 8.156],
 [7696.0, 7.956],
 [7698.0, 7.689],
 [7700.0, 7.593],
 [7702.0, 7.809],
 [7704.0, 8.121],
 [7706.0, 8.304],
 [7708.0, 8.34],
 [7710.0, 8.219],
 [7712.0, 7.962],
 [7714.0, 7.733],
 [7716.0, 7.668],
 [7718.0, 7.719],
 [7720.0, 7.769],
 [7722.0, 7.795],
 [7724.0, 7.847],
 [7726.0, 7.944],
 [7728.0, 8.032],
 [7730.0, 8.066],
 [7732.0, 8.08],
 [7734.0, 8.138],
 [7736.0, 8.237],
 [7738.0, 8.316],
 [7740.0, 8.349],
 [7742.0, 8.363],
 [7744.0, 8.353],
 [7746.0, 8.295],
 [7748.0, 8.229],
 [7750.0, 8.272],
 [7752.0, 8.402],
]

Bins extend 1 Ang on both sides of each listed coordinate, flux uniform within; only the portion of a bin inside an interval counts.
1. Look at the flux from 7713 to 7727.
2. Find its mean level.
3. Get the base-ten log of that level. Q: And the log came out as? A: 0.891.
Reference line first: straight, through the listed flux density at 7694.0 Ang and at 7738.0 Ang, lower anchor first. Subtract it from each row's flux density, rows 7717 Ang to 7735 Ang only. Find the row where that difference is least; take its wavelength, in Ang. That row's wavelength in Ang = 7718.0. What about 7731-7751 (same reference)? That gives 7732.0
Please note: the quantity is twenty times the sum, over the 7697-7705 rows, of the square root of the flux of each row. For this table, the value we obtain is 223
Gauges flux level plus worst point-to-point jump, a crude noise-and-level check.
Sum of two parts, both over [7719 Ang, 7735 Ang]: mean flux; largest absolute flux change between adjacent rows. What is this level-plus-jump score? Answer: 8.1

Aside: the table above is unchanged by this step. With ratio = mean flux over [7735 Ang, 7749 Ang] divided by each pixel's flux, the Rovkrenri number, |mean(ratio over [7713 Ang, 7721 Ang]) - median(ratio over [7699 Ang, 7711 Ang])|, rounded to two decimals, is 0.06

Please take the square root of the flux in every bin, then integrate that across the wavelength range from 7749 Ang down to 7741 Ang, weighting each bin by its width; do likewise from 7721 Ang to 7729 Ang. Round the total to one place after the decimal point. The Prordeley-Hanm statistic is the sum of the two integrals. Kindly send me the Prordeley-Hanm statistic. 45.6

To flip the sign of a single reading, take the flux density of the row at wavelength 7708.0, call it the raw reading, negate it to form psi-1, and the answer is -8.34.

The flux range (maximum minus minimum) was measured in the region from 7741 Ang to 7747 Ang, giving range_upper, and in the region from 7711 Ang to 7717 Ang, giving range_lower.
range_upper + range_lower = 0.36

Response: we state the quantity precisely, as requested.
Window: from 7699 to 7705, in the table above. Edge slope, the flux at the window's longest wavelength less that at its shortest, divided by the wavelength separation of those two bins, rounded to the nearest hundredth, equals 0.13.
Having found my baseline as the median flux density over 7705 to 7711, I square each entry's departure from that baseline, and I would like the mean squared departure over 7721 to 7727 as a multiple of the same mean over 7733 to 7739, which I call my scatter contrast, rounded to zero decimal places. 19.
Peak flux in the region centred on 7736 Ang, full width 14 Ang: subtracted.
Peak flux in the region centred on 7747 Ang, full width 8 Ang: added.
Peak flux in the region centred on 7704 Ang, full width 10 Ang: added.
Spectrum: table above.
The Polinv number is 8.33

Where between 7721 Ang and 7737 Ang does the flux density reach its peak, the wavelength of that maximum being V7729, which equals 7736.0 Ang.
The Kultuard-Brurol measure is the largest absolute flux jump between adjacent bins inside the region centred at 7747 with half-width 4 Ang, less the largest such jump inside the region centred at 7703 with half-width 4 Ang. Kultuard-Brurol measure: -0.246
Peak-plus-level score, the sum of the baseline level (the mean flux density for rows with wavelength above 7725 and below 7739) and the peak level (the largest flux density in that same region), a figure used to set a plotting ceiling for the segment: 16.4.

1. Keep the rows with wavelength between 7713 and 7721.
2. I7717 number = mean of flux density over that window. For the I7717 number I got 7.72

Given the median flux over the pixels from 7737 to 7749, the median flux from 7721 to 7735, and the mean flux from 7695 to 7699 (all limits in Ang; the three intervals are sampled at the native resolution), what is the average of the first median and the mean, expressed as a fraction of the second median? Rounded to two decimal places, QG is 1.01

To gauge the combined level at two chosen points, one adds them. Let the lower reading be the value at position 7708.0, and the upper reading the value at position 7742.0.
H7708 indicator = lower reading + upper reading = 16.7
